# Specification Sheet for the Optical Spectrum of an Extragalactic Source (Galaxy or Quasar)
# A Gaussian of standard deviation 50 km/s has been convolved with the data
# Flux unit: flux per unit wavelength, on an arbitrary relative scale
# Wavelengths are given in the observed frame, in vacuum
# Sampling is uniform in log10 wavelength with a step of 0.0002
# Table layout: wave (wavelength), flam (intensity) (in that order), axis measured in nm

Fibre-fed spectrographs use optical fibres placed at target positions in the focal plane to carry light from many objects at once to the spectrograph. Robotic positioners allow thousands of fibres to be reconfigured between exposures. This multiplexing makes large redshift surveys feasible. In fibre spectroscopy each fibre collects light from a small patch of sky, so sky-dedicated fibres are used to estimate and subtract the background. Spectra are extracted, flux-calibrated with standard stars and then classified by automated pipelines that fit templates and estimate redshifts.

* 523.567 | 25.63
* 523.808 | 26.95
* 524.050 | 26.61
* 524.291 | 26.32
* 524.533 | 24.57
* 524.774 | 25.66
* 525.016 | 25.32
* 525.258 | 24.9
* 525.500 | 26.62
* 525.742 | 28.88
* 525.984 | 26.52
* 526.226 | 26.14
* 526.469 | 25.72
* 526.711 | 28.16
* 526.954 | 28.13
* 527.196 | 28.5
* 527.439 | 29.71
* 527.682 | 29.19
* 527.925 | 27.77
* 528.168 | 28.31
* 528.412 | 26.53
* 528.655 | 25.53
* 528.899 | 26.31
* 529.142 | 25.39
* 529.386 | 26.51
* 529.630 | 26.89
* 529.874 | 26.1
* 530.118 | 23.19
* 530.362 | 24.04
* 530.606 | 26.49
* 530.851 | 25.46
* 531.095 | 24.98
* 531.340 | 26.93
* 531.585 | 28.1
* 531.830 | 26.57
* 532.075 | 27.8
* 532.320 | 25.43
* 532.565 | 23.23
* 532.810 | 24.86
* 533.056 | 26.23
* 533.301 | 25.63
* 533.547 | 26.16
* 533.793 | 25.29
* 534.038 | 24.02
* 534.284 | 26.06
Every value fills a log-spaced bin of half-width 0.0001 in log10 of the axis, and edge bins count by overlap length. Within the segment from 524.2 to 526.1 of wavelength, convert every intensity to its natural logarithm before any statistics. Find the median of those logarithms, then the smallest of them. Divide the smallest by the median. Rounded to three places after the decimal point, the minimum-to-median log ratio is 0.983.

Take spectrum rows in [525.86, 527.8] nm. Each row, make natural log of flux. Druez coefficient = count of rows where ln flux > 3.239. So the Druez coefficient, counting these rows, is 8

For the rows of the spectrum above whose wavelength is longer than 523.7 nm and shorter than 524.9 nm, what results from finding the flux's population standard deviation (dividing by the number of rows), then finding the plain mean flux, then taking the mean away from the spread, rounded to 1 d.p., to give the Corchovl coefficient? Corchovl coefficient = -25.2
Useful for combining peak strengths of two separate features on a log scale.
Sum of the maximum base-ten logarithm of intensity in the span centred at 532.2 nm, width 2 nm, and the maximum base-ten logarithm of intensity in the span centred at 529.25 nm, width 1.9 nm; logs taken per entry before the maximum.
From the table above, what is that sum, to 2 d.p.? 2.88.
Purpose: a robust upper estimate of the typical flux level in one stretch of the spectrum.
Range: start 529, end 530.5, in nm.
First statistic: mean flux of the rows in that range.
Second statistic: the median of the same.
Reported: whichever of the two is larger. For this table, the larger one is 25.7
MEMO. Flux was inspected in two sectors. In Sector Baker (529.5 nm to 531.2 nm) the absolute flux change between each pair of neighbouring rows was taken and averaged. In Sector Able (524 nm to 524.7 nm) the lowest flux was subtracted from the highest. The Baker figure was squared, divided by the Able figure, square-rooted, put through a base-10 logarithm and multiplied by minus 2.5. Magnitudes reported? 0.0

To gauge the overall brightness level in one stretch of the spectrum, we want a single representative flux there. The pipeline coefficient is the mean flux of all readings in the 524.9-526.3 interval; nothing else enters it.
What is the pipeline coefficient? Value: 26.4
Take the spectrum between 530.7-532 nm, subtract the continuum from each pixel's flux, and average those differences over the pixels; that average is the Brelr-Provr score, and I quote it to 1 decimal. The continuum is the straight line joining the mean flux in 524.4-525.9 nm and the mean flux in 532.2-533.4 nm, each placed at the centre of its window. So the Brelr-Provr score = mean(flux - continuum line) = 1.2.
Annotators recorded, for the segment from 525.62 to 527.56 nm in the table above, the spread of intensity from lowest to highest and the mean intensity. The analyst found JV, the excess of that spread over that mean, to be -23.7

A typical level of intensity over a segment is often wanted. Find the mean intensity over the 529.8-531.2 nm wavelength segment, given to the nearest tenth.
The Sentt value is 25.0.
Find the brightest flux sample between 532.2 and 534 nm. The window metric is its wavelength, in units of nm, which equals 533.056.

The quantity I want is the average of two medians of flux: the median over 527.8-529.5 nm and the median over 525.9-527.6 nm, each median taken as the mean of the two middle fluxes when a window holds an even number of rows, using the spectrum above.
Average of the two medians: 27.3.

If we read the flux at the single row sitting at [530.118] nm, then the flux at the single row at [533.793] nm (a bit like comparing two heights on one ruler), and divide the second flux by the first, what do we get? 1.09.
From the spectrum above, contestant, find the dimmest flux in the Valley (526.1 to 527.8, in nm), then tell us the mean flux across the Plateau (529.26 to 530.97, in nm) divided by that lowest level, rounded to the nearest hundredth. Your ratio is 0.99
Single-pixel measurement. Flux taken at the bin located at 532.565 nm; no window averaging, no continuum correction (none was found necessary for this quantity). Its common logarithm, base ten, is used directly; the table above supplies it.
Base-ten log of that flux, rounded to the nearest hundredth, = 1.37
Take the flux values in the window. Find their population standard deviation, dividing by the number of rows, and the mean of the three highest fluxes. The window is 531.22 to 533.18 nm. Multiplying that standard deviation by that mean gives 41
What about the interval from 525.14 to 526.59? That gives 33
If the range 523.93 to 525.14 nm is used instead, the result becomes 19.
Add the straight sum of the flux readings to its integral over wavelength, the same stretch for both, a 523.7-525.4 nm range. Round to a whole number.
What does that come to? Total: 224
